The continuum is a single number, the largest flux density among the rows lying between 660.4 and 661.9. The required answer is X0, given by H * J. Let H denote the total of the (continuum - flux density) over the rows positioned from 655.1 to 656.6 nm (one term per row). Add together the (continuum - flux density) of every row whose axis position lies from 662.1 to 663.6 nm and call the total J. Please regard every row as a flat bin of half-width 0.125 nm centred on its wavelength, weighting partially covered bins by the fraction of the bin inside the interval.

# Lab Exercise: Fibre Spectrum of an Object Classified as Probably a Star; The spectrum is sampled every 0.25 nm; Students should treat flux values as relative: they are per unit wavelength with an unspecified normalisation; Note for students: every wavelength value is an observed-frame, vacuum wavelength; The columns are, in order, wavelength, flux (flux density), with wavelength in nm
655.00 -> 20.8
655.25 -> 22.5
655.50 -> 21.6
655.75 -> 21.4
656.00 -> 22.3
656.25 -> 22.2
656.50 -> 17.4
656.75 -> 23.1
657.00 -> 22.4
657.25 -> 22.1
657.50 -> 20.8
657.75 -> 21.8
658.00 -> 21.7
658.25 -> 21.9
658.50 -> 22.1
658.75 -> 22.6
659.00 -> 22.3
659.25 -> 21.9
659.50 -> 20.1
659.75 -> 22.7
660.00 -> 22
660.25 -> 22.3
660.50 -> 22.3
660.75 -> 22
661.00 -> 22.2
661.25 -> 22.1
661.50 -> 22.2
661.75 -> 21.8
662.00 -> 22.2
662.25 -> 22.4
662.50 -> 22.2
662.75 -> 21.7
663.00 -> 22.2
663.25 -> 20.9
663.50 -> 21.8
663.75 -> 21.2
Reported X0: 17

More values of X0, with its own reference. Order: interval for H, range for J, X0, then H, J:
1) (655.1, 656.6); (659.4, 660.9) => 15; 6.4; 2.40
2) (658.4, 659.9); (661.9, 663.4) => 5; 2.1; 2.20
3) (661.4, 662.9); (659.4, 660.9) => 3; 1.3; 2.40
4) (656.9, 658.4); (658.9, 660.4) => 8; 3.1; 2.50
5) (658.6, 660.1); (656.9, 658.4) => 7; 2.2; 3.10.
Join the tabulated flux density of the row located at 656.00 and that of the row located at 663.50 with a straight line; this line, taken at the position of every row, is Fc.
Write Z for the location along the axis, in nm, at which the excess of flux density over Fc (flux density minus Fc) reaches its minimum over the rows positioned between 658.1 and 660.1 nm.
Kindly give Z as 659.50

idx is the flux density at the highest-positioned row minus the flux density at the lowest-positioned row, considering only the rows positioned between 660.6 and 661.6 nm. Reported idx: 0.2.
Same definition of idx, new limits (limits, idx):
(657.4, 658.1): 0.9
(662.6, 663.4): -0.8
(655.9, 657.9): -0.5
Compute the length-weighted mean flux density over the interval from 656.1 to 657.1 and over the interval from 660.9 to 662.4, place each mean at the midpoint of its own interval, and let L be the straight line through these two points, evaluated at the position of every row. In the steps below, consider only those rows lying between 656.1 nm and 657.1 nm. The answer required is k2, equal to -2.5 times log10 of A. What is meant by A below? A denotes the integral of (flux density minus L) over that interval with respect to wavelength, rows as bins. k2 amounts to 37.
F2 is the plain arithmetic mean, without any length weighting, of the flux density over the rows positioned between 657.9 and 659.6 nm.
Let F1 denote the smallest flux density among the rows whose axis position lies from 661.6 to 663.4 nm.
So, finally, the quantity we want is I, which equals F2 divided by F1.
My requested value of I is 1.04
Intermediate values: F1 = 20.9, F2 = 21.8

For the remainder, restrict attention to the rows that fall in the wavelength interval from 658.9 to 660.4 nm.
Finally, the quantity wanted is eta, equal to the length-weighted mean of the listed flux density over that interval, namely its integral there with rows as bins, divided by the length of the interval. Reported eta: 21.9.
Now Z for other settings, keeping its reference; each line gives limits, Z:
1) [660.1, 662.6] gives 661.75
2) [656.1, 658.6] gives 656.50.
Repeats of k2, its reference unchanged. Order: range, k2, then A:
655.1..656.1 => 0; 0.81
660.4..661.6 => 2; 0.14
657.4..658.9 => 1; 0.45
